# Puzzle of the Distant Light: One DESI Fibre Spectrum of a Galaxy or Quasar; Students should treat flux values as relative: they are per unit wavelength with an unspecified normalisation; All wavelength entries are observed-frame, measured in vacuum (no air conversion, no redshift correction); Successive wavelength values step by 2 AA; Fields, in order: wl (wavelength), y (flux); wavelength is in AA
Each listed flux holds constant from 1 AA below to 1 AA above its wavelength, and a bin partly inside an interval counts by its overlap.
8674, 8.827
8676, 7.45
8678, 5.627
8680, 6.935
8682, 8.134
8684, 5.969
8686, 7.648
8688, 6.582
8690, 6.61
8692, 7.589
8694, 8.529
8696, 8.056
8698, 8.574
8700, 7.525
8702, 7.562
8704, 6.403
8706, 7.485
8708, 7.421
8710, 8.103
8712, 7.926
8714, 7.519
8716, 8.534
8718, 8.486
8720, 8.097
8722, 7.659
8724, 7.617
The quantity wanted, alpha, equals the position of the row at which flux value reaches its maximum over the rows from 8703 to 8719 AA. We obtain 8716 AA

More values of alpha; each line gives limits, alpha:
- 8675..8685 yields 8682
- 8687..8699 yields 8698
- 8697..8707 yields 8698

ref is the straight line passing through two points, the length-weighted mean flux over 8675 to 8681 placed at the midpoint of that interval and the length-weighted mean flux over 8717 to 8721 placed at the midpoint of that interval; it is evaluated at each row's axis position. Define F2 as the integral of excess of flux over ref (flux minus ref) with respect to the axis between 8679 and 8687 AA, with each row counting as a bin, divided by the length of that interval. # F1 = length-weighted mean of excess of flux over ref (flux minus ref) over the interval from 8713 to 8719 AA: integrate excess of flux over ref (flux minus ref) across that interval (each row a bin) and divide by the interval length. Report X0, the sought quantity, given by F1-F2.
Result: -0.3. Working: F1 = 0.01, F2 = 0.3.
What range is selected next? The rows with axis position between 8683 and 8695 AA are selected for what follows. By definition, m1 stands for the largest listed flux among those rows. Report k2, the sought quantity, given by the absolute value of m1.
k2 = 8.5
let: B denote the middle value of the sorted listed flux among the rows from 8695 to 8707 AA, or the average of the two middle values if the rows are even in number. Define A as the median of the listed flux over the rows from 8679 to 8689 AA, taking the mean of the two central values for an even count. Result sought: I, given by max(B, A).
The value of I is 7.5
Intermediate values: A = 6.9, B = 7.5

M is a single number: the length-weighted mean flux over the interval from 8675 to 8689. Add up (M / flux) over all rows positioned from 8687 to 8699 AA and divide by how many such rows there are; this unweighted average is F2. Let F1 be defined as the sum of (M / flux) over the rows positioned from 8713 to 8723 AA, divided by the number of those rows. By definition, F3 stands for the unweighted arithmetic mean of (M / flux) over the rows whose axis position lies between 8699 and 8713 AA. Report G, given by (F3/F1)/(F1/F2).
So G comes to 1.15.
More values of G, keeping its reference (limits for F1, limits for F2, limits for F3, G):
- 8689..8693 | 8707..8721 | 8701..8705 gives 0.90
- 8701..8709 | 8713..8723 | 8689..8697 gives 0.84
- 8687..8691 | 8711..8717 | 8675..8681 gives 0.83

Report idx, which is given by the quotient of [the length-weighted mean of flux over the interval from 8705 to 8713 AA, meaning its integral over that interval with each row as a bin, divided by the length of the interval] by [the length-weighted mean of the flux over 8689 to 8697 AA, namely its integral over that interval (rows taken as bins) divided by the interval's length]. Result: 1.00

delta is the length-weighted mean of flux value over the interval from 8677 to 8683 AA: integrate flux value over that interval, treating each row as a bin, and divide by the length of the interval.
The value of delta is 6.9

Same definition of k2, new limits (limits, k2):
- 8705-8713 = 8.1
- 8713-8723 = 8.5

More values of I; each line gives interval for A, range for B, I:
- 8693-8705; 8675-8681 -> 7.8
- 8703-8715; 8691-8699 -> 8.3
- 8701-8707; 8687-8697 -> 7.6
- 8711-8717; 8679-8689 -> 7.9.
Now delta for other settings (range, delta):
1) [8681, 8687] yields 7.3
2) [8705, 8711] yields 7.7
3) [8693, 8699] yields 8.4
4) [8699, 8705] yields 7.2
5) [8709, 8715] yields 7.8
